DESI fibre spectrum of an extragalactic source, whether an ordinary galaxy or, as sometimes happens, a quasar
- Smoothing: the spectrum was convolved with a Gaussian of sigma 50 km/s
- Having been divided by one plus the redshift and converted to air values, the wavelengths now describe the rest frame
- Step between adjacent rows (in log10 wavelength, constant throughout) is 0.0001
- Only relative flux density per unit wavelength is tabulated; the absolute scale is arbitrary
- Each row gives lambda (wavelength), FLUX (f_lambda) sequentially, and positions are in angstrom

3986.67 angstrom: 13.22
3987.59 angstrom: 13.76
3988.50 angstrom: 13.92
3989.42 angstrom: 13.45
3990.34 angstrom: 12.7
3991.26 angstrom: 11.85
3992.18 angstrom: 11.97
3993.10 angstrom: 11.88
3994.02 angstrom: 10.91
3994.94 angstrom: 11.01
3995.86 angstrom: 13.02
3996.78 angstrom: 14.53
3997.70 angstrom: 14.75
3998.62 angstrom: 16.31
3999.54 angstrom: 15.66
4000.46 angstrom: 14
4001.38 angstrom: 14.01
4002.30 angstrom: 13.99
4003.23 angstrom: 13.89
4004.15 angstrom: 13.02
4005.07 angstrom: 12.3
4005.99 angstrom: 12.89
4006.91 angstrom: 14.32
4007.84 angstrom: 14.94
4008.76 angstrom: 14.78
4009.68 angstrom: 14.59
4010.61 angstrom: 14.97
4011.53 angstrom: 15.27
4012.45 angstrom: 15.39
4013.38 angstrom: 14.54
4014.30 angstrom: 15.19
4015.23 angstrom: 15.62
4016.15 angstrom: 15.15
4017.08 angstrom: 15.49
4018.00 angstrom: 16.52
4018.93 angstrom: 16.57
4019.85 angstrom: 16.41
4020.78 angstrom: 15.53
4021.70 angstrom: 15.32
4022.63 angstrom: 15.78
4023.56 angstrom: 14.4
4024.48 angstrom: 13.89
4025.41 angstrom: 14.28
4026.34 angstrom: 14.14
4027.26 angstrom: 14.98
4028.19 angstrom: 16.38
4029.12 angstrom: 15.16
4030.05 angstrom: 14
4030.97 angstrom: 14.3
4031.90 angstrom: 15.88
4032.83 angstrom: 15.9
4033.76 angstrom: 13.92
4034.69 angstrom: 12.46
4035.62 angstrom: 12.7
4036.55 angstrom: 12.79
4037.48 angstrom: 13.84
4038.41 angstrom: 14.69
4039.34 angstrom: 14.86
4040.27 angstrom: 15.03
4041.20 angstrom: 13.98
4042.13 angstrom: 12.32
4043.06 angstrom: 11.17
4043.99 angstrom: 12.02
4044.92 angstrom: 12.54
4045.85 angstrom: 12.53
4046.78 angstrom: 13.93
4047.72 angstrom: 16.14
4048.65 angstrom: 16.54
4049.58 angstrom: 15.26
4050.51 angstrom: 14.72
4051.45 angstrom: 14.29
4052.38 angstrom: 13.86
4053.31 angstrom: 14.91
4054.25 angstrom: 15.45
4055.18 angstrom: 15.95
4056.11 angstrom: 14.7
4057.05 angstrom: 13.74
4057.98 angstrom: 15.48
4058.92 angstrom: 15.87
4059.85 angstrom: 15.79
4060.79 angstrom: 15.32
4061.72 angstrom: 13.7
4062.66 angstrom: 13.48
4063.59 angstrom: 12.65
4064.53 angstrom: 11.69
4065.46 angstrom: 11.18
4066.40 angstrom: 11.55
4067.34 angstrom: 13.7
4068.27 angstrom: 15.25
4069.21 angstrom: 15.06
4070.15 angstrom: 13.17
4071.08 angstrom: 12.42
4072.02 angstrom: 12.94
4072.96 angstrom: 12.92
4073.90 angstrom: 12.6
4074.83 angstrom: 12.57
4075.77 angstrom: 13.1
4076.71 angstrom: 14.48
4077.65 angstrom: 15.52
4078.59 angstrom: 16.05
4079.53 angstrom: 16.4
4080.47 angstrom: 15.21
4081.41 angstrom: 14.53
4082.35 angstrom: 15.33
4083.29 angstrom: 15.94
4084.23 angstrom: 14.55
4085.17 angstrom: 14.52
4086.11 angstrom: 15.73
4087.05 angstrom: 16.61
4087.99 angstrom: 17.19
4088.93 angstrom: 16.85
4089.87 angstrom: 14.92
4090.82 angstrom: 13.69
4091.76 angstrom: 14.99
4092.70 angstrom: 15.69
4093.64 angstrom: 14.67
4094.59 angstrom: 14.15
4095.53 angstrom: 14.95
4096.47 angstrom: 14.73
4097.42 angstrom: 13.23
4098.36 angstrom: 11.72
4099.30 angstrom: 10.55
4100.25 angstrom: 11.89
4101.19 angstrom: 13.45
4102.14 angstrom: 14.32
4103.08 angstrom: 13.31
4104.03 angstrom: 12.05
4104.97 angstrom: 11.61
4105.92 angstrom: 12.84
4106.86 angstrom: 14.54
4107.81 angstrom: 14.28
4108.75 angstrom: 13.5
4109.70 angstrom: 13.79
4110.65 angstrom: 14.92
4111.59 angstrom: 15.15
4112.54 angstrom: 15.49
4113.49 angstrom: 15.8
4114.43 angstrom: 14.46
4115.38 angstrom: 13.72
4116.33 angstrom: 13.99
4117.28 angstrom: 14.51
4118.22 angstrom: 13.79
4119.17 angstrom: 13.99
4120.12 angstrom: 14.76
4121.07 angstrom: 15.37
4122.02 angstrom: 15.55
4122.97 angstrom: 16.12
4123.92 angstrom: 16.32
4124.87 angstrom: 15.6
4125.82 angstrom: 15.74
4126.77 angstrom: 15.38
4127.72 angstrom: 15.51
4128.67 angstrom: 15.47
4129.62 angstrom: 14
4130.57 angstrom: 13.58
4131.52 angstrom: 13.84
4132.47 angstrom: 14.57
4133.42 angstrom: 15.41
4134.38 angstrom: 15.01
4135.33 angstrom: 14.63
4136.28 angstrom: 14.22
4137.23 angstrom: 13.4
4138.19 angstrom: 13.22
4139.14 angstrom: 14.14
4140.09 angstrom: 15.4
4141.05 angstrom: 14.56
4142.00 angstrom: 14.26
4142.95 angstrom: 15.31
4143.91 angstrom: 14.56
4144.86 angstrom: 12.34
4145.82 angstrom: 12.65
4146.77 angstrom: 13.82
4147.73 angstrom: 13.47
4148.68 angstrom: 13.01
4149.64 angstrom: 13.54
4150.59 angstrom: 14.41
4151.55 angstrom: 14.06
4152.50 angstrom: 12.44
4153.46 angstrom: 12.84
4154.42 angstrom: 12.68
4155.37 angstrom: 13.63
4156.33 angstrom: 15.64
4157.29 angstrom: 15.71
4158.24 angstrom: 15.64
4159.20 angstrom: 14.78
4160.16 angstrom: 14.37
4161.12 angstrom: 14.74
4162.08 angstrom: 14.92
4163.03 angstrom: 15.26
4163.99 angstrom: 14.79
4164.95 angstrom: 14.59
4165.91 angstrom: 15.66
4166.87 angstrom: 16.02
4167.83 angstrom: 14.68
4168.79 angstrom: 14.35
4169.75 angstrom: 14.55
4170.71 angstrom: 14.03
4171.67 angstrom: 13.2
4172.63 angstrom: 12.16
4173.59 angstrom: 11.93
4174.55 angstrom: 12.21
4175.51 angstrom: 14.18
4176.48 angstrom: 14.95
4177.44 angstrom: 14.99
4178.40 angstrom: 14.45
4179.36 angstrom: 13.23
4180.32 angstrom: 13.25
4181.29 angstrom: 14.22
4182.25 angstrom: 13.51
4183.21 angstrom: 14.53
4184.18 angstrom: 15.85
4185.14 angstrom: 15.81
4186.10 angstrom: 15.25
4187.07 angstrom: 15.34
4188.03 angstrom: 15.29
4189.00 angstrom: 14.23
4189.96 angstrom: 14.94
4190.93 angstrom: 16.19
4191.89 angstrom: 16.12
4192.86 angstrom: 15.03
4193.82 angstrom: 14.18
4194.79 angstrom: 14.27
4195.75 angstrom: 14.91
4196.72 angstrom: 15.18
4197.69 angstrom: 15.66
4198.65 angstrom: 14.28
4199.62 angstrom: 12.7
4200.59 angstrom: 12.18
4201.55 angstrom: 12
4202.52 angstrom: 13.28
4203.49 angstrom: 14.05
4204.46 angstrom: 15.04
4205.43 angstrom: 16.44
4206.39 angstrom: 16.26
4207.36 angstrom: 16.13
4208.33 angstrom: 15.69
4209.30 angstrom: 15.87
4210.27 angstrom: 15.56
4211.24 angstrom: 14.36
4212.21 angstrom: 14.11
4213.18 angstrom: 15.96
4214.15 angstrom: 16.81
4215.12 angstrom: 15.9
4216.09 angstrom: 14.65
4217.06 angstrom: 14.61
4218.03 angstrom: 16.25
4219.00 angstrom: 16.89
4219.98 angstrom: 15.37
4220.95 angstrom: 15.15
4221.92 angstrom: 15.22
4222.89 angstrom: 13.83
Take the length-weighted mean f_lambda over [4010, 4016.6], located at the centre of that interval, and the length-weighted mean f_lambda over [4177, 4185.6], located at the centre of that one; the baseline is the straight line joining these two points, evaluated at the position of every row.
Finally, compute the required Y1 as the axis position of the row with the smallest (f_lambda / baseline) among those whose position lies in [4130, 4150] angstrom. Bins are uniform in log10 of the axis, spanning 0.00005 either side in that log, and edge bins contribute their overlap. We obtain 4144.86 angstrom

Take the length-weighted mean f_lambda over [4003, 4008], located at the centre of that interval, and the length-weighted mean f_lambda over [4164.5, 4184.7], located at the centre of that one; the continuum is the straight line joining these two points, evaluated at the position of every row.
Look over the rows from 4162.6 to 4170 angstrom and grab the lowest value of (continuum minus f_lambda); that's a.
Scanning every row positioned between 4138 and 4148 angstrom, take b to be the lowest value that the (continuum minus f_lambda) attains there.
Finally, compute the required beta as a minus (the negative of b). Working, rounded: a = -1.9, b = -1.4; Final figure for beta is -3.3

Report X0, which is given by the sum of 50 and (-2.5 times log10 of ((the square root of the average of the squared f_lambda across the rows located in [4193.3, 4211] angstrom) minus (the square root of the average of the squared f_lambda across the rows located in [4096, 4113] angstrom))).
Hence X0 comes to 49.8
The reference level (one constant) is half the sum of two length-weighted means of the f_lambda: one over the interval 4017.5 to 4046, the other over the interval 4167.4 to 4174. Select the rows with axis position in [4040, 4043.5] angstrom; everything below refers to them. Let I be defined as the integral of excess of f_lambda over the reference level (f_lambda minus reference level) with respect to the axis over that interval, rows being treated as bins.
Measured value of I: -3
